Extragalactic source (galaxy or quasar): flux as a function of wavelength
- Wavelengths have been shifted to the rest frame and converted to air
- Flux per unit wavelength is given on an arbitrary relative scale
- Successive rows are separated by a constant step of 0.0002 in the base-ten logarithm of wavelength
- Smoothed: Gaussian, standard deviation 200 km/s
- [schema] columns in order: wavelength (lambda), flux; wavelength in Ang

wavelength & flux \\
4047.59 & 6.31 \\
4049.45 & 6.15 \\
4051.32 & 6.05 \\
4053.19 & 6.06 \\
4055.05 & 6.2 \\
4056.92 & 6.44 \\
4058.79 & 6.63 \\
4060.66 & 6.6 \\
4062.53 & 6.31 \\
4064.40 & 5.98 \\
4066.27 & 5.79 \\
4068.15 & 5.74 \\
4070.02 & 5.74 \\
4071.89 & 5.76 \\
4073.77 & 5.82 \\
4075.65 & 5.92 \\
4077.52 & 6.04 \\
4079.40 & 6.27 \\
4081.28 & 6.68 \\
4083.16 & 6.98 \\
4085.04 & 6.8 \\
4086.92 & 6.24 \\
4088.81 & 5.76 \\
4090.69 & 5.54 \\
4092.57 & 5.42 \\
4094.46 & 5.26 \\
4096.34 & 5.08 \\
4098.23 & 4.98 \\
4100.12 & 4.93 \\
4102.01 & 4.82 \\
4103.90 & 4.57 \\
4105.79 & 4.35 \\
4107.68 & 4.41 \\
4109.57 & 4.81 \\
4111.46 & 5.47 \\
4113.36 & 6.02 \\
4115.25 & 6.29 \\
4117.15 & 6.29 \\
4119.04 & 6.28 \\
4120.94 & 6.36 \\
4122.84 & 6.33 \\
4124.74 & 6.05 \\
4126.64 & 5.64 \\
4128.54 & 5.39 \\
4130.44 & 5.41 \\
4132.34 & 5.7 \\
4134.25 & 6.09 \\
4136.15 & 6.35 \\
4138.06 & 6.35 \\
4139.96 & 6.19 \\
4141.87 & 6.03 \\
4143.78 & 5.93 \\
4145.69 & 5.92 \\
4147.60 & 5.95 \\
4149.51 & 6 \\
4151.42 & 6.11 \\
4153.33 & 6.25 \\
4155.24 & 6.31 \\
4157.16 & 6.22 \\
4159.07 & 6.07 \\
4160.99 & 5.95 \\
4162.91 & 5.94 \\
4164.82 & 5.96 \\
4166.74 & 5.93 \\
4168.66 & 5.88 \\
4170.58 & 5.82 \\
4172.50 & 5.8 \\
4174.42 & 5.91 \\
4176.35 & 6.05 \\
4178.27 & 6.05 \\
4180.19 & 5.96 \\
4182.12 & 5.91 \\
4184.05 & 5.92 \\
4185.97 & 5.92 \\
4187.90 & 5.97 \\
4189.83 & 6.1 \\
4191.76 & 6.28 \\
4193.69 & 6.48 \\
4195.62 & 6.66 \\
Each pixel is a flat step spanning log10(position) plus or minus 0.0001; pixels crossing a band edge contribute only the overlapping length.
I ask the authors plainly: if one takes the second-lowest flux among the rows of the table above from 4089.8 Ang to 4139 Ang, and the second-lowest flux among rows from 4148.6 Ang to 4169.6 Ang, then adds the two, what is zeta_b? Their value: 10.3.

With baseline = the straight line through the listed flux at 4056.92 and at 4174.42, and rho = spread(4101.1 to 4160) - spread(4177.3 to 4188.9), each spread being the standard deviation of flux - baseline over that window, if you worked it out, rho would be 0.61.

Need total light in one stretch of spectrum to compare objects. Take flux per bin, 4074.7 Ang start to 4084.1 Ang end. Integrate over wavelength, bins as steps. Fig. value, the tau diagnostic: 60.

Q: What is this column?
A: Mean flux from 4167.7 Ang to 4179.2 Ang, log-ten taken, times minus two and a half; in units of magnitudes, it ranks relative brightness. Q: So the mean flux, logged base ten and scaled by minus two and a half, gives -1.93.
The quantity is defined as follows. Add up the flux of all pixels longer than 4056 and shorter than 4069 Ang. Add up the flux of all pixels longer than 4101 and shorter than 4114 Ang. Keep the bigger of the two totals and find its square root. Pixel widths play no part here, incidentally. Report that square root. 6.59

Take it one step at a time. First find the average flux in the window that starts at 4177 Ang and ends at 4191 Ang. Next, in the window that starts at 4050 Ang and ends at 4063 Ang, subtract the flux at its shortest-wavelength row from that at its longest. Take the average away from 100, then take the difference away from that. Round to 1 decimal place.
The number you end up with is 93.8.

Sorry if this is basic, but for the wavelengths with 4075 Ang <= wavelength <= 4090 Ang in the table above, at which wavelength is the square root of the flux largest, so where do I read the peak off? 4083.16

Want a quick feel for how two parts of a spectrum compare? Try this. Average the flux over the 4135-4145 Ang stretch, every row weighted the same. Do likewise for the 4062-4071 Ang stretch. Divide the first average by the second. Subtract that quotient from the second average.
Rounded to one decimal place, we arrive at 4.9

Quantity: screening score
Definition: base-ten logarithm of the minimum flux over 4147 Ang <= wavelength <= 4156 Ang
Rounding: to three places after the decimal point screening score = 0.775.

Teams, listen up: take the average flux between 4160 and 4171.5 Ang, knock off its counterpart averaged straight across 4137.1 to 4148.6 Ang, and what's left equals -0.15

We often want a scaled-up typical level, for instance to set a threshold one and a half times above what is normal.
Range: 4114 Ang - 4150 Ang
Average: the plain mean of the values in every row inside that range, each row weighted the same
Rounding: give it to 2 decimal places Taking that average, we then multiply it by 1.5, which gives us 9.04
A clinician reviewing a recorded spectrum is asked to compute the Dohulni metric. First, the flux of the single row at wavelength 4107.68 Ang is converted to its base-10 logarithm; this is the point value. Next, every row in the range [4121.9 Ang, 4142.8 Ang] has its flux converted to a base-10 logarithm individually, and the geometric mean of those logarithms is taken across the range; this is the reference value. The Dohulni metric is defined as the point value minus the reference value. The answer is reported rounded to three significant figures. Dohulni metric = -0.129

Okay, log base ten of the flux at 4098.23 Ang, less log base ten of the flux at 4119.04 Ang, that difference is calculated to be -0.101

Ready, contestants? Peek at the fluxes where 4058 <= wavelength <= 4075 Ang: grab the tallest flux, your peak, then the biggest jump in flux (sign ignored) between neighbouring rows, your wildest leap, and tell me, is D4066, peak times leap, 2.2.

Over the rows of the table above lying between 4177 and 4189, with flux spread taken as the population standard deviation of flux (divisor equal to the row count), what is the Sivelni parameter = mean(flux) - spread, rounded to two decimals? 5.91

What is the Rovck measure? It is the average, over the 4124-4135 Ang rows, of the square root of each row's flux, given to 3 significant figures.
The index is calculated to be 2.39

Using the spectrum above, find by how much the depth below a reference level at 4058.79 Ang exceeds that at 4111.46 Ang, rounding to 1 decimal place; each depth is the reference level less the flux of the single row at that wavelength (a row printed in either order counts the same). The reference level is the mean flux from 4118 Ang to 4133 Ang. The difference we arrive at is -1.2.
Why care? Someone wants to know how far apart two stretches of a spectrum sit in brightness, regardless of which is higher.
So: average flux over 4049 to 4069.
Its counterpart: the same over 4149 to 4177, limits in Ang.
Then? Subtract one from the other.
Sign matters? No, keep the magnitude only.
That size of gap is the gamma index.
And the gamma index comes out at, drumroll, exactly 0.164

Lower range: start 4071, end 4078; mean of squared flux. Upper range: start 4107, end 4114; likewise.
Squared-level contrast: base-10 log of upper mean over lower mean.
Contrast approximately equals -0.11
